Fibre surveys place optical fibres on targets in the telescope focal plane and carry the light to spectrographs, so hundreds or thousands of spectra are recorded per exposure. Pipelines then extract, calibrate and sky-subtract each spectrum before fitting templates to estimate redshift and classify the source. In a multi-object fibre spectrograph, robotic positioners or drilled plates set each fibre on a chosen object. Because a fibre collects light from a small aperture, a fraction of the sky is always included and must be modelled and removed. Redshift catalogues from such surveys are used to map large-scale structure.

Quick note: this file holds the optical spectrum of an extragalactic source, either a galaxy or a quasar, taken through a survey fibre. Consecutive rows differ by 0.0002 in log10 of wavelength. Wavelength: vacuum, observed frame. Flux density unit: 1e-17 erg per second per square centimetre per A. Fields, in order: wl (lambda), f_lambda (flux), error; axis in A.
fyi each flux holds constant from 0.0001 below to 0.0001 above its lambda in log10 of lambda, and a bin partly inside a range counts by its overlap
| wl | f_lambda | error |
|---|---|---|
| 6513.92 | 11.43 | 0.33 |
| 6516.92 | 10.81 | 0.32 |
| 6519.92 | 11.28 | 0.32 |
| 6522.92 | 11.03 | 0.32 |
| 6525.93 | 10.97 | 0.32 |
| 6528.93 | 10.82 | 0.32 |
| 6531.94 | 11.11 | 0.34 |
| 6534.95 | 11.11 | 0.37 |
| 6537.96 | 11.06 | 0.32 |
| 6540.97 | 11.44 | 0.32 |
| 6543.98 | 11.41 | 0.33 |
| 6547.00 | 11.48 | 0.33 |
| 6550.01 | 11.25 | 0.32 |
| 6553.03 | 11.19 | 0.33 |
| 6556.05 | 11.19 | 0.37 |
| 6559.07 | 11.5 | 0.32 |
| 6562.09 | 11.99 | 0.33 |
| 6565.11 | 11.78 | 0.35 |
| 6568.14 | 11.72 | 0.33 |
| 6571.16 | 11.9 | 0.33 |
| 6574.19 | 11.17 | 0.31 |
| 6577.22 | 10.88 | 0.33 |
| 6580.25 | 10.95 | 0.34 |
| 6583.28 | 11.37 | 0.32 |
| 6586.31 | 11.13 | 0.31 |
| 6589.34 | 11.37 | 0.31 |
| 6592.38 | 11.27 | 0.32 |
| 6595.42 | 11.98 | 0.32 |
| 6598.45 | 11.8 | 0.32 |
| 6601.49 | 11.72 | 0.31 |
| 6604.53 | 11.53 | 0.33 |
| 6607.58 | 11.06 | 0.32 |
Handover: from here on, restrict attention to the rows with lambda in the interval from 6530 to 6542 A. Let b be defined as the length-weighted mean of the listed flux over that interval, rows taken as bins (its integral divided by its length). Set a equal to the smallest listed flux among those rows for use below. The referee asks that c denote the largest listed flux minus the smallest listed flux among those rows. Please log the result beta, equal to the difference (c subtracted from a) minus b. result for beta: -0.5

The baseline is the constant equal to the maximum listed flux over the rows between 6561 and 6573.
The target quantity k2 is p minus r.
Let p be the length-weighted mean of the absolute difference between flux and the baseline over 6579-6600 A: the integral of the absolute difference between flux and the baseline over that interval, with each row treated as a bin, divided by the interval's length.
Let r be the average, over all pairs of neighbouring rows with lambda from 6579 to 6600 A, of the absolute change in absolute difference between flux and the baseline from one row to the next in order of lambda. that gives 0.26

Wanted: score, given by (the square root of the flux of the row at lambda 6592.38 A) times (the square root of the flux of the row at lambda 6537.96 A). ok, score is 11.2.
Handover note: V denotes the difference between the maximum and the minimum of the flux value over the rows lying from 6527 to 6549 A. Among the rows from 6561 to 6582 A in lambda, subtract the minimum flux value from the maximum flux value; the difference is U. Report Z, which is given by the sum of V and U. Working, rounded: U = 1.1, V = 0.7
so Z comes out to 1.8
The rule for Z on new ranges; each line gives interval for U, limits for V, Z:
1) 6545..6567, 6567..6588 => 1.8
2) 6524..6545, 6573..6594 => 1.1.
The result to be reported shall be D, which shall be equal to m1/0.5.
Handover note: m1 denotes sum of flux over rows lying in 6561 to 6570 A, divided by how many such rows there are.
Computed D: 23.7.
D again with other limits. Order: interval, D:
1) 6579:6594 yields 22.4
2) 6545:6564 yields 22.9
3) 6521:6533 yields 22.0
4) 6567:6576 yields 23.2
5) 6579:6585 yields 22.3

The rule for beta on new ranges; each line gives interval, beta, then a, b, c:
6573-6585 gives -0.7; 10.88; 11.1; 0.49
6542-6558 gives -0.4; 11.19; 11.3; 0.29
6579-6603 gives -1.5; 10.95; 11.5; 1.03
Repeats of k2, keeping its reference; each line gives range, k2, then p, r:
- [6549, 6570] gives 0.27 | 0.46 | 0.188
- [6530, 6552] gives 0.61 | 0.73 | 0.127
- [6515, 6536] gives 0.76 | 0.97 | 0.203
